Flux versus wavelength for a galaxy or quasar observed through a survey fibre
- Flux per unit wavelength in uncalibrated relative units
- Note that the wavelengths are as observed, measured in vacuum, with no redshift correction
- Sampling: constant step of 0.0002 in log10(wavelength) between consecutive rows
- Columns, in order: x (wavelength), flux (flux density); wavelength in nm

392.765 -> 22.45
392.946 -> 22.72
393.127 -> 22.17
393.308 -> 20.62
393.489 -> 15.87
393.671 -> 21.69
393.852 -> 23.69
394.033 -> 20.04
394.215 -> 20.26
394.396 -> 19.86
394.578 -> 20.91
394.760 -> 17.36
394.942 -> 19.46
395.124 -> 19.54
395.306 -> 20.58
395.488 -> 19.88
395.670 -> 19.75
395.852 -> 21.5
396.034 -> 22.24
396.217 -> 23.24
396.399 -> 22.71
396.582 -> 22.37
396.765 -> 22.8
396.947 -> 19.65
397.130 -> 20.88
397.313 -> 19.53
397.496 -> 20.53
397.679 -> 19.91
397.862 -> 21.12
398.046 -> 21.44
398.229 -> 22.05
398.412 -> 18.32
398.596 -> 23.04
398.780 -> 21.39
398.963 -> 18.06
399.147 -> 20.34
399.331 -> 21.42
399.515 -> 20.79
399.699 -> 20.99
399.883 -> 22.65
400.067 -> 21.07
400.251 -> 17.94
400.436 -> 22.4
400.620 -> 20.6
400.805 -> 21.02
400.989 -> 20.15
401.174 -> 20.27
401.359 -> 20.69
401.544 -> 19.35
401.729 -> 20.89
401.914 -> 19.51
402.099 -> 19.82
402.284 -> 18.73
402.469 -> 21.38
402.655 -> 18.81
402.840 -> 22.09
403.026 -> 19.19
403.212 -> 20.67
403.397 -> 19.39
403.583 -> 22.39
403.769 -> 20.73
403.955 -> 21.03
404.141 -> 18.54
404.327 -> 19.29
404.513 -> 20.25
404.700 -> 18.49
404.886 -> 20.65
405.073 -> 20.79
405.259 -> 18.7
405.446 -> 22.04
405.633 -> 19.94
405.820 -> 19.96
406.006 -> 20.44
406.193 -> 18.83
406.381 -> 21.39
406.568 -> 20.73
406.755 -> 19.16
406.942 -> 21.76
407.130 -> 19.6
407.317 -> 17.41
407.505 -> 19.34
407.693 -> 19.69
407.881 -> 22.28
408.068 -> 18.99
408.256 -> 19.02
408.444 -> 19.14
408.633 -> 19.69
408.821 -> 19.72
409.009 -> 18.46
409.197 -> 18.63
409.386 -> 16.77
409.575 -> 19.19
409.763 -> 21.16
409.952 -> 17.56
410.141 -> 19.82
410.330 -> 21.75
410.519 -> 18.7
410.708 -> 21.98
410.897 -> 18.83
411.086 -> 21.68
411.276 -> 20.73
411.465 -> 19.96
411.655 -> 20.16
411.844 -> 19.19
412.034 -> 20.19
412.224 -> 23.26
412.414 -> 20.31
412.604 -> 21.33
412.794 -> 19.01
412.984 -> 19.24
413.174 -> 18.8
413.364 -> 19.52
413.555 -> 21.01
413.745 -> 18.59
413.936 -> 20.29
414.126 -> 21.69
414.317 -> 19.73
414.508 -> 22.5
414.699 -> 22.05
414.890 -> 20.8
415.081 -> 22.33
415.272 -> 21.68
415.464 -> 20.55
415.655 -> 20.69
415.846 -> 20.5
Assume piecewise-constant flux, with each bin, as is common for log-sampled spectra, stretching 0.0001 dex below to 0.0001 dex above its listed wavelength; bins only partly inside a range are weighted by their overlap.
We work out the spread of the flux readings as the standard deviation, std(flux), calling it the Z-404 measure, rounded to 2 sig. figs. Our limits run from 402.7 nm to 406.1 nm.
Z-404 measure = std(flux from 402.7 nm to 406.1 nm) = 1.2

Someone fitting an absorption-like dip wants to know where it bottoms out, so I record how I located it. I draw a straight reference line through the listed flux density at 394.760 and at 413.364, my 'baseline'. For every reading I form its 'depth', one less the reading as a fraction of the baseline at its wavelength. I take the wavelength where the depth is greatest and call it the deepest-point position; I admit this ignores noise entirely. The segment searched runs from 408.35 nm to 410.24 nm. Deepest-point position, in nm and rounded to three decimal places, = 409.386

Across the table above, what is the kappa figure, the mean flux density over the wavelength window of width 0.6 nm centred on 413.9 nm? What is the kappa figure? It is 20.2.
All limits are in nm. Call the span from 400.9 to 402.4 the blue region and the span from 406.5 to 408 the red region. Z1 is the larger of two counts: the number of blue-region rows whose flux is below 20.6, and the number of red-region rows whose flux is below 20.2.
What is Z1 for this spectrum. 6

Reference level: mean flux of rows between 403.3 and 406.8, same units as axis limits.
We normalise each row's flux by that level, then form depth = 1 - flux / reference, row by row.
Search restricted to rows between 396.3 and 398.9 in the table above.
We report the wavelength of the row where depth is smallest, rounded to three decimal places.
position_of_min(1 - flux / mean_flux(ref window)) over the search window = 398.596 nm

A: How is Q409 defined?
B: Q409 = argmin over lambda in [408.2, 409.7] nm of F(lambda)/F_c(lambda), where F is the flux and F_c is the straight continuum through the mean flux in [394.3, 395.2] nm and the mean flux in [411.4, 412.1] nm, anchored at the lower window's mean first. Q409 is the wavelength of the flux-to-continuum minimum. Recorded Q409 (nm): 409.386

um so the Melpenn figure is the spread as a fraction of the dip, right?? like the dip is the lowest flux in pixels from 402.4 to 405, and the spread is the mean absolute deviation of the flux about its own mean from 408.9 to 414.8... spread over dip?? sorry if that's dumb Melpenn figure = 0.067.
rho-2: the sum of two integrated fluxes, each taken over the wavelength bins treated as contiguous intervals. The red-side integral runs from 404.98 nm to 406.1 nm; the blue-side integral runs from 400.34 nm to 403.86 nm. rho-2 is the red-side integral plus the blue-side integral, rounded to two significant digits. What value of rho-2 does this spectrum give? 95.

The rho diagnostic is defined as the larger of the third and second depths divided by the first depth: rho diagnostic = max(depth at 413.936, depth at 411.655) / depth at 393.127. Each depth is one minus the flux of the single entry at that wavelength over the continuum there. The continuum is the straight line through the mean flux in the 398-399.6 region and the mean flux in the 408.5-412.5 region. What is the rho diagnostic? 0.38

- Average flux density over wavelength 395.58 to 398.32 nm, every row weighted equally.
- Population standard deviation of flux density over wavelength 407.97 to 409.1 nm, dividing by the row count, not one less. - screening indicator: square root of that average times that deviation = 3.04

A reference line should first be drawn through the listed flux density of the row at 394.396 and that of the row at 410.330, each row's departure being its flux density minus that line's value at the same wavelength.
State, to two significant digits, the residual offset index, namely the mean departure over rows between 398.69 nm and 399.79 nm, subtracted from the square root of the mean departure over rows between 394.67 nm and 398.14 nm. 0.75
